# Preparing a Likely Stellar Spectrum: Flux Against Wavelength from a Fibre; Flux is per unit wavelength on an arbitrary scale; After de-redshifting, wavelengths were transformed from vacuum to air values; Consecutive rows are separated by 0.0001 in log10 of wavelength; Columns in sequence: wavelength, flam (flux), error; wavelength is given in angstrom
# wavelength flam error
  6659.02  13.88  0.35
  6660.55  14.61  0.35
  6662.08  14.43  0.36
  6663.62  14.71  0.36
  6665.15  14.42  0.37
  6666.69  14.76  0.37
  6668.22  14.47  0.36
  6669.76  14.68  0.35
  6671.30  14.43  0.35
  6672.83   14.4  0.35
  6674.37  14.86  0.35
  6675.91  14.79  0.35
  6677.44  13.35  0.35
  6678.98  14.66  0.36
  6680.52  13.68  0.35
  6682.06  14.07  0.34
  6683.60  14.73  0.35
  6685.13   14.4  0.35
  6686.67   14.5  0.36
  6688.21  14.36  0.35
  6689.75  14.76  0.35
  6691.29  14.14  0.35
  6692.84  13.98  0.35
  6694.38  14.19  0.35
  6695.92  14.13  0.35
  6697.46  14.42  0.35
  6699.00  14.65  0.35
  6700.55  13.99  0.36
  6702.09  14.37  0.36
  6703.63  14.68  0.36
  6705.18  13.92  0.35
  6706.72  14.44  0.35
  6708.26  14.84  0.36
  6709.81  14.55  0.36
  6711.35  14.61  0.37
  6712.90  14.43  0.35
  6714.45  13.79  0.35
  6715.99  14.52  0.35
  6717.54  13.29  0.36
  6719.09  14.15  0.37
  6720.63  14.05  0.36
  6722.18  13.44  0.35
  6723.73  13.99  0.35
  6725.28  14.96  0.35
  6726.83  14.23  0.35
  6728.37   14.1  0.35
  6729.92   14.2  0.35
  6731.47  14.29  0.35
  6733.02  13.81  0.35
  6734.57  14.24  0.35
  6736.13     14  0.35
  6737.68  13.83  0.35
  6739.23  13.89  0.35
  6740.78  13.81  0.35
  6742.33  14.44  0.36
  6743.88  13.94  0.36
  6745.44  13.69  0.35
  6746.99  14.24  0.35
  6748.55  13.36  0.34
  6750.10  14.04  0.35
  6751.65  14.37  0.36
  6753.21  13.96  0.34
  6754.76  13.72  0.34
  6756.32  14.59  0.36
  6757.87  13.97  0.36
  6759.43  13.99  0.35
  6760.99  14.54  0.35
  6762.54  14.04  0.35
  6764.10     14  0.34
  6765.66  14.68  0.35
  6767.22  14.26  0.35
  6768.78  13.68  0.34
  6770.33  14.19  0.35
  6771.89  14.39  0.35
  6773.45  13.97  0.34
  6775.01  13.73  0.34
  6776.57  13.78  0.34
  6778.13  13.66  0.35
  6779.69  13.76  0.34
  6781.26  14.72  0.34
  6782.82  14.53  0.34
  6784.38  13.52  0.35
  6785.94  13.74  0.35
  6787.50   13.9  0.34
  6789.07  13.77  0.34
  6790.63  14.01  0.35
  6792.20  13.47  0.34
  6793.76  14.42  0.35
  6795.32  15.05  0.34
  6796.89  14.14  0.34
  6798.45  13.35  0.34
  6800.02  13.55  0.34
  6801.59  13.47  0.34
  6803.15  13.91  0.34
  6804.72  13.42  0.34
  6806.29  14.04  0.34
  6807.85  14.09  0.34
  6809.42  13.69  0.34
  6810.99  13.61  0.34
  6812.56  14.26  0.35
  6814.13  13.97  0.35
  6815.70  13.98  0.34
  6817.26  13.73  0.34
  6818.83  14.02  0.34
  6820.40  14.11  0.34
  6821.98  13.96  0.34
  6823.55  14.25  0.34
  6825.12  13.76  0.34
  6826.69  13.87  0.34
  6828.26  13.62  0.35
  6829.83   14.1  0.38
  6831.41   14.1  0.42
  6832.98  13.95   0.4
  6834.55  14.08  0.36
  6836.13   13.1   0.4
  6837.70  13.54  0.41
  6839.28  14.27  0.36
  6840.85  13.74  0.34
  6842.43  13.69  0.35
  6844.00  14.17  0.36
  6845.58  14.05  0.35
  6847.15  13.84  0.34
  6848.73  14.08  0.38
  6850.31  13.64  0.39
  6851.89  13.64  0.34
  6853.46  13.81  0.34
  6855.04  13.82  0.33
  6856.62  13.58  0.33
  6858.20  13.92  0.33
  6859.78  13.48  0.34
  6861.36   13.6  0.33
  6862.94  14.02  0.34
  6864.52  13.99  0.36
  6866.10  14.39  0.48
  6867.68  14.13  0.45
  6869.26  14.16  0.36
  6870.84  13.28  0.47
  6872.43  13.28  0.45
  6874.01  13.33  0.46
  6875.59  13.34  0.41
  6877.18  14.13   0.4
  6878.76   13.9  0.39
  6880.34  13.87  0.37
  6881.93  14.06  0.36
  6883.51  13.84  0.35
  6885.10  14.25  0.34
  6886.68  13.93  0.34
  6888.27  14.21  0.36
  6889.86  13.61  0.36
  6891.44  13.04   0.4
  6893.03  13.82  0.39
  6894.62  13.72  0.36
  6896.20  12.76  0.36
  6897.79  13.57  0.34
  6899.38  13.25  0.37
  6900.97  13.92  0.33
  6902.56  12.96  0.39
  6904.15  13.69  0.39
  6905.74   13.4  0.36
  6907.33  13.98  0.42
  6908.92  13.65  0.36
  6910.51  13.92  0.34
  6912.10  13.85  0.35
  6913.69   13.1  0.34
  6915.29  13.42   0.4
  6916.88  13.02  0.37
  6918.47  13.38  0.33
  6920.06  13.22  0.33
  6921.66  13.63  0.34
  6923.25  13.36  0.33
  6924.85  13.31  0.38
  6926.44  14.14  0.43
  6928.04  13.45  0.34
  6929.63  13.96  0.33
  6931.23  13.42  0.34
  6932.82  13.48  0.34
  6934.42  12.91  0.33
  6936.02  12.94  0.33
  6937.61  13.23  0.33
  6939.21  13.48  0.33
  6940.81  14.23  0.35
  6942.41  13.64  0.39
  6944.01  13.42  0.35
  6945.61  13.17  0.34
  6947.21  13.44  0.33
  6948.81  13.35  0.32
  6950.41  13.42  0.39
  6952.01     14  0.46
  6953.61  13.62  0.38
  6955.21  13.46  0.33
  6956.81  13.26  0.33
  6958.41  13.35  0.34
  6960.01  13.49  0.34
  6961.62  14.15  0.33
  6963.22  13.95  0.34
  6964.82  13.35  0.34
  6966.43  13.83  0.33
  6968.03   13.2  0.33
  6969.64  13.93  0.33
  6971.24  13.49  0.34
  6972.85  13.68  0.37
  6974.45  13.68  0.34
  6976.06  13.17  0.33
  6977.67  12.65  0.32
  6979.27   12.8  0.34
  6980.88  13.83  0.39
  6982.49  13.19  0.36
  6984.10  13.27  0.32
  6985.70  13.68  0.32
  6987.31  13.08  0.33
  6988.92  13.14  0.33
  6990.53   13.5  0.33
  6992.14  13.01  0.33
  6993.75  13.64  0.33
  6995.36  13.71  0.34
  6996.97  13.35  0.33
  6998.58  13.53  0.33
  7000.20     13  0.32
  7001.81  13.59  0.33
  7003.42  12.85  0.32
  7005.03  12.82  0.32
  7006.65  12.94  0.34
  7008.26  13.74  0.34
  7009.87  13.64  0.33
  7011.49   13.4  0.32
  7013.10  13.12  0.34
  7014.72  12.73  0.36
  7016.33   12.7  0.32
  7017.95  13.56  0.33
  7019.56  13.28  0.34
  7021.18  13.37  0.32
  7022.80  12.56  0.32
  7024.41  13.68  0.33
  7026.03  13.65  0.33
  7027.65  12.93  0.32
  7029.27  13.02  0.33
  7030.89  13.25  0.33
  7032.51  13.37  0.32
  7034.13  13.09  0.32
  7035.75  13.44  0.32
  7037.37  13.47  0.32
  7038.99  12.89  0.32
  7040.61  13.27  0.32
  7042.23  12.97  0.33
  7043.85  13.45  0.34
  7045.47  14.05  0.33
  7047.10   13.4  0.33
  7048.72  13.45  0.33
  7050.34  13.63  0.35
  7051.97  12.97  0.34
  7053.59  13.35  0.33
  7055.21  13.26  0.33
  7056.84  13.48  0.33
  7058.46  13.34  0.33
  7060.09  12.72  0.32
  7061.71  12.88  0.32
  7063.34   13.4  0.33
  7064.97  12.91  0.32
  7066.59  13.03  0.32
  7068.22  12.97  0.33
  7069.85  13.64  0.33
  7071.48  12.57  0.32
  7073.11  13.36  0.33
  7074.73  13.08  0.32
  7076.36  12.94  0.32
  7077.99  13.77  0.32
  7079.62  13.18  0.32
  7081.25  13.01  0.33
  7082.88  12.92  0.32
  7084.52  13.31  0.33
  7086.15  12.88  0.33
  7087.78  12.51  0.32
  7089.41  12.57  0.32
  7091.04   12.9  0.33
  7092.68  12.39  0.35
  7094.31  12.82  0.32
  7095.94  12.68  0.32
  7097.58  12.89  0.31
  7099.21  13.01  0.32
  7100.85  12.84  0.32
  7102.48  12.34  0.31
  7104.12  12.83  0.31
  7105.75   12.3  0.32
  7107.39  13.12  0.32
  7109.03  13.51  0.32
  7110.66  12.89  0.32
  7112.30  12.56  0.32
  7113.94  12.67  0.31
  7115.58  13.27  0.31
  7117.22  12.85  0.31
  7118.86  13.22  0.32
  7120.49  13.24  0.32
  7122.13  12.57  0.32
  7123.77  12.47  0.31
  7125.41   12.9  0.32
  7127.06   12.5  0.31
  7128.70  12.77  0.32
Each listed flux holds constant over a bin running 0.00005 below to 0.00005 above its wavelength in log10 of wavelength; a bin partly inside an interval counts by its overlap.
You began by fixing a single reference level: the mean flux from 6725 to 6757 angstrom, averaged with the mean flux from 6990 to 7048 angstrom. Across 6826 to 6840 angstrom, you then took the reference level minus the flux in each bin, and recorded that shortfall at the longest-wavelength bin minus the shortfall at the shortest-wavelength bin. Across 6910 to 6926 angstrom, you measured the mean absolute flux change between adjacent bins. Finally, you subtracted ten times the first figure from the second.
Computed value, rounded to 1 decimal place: 4.3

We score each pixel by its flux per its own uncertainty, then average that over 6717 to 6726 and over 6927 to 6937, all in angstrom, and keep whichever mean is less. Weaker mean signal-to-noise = 39.2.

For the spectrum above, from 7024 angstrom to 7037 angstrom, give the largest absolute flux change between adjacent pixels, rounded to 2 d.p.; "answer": 0.72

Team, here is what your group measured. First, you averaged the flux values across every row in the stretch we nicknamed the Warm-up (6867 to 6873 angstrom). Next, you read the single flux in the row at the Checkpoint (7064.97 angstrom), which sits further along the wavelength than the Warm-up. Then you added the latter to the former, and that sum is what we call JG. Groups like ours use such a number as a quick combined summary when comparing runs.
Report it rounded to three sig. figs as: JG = 26.6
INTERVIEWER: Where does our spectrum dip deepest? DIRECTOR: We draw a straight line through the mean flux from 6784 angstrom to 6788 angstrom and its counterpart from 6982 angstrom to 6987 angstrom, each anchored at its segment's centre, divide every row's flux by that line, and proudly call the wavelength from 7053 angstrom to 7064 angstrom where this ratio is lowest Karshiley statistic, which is 7060.09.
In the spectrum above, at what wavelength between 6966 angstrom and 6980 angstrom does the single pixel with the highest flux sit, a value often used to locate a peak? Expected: 6969.64 angstrom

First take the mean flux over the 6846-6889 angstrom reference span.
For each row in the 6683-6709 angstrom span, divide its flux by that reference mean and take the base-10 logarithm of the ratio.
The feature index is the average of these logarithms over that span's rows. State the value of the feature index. 0.017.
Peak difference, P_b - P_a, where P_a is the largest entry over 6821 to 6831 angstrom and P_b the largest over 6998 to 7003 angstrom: -0.7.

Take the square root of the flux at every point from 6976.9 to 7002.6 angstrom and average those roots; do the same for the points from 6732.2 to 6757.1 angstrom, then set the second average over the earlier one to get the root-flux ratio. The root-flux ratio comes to 1.025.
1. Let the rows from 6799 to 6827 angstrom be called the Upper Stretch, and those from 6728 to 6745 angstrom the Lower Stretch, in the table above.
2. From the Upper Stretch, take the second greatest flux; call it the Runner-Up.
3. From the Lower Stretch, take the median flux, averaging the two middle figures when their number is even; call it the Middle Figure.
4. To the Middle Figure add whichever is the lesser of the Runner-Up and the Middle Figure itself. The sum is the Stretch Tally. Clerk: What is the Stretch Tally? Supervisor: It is 28.0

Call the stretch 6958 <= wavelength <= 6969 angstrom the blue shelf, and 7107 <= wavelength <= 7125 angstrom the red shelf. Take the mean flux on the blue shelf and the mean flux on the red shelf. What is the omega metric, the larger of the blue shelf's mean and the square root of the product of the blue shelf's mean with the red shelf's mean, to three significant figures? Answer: 13.6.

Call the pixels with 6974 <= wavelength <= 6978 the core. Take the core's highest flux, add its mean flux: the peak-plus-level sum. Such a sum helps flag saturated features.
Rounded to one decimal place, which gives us 26.8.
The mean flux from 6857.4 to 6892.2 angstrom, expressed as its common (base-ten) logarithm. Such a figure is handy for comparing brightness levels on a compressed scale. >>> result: 1.14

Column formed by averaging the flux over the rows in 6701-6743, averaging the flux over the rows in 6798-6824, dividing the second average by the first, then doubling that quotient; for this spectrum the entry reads 1.95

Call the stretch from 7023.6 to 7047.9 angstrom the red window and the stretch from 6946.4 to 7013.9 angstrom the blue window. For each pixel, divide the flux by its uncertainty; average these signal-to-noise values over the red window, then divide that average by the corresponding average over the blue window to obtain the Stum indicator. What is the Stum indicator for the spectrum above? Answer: 1.03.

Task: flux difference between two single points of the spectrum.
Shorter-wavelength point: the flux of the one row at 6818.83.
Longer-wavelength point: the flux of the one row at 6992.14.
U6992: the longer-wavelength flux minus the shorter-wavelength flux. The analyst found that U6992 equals -1.0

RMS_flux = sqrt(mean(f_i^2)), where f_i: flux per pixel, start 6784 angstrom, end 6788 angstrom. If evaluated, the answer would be 13.7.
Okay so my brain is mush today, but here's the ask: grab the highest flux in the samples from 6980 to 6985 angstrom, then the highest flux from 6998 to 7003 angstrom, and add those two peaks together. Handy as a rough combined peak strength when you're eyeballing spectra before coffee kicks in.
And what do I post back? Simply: 27.4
